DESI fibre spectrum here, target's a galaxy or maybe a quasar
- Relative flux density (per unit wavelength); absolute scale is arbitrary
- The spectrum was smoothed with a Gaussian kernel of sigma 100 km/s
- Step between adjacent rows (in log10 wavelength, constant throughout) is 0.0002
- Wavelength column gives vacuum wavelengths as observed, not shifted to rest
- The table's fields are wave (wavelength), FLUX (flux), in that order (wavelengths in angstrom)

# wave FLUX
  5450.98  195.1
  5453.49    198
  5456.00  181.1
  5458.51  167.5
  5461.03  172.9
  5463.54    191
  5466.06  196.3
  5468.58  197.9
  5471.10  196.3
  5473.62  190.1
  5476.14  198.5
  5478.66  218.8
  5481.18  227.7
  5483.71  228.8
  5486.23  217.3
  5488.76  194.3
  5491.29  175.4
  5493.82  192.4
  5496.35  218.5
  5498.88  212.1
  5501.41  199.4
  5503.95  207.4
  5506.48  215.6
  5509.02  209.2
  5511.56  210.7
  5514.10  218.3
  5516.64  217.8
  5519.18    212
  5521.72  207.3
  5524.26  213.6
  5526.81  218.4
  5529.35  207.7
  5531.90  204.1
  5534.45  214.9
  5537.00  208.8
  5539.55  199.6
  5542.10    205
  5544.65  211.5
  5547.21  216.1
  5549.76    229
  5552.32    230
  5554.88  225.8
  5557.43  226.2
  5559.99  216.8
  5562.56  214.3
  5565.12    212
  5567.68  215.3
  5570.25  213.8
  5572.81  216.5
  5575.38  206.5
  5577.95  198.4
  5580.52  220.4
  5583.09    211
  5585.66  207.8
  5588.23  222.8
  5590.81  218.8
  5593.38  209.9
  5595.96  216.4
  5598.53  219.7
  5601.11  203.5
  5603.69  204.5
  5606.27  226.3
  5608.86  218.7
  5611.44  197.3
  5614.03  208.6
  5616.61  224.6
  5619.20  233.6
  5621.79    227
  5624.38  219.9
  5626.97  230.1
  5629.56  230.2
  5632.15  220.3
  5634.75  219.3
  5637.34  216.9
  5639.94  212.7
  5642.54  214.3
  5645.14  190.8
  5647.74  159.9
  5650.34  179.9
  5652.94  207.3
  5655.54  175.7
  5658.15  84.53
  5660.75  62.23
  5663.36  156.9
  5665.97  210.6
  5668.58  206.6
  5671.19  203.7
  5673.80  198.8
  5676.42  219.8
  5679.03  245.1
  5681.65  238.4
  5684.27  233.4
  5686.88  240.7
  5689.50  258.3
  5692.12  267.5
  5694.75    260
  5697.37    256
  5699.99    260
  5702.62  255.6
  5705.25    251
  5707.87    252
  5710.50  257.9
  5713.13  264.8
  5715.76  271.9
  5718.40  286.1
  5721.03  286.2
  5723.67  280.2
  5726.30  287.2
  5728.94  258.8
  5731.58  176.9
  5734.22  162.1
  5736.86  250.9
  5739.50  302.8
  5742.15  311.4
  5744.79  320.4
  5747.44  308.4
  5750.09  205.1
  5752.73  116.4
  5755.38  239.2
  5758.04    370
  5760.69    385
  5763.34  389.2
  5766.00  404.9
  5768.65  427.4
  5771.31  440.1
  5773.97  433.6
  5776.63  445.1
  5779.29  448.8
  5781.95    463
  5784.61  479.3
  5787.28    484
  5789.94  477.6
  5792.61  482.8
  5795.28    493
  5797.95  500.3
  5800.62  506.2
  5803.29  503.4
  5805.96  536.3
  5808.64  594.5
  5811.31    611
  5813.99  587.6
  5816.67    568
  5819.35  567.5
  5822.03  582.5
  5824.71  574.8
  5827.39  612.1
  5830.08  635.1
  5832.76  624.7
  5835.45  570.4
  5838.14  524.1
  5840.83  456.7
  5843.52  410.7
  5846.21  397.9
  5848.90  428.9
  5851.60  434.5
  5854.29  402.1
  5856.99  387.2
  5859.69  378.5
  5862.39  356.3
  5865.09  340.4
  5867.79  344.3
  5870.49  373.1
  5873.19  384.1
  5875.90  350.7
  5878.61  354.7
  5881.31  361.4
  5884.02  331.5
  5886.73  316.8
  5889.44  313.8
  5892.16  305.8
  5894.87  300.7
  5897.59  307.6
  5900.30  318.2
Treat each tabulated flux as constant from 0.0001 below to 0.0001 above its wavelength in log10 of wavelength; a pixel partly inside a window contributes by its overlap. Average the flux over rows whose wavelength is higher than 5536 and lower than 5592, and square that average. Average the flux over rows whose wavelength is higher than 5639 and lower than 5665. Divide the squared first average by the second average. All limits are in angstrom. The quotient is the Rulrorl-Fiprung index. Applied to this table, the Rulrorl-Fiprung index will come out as 281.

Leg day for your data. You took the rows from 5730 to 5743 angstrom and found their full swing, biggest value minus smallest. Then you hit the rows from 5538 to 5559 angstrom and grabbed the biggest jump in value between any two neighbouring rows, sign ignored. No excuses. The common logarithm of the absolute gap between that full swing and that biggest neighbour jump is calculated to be 2.1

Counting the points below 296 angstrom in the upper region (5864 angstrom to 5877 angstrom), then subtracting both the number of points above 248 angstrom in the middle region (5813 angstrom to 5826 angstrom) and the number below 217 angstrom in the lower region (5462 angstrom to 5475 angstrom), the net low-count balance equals -10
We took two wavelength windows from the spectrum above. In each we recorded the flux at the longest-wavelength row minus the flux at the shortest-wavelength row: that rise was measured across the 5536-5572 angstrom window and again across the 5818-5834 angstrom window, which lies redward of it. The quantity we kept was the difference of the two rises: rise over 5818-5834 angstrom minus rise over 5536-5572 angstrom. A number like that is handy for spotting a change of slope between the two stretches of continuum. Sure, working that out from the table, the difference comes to 52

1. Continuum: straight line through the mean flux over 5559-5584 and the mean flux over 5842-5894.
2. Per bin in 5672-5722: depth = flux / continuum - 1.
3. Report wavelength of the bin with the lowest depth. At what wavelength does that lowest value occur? 5673.80 angstrom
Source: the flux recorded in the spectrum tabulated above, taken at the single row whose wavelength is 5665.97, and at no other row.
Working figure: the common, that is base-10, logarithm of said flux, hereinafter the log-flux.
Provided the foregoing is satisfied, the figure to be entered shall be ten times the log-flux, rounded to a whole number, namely 23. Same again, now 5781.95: 27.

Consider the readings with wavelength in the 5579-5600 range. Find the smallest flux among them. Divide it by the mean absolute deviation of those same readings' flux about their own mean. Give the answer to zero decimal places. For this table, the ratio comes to 44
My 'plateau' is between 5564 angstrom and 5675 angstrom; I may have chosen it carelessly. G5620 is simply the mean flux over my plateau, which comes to 203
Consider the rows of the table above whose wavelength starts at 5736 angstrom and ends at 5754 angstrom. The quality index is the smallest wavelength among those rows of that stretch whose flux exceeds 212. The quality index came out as 5736.86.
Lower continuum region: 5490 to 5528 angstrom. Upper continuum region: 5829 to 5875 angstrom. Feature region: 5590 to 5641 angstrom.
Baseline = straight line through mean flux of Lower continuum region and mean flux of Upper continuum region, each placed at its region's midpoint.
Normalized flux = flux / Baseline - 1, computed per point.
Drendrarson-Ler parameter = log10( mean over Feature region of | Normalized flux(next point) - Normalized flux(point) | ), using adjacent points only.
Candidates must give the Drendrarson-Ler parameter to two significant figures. -1.5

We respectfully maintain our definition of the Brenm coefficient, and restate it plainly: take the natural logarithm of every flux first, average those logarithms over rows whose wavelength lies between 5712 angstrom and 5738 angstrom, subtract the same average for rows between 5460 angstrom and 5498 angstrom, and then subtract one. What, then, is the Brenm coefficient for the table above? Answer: -0.8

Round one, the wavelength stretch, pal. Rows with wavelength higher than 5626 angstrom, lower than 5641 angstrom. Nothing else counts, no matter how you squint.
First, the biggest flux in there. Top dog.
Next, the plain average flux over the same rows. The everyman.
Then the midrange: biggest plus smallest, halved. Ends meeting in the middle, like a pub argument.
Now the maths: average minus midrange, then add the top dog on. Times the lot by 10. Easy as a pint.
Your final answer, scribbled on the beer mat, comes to 2303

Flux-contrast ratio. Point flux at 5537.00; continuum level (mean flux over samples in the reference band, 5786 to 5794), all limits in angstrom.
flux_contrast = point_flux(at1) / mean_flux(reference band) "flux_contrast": 0.43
